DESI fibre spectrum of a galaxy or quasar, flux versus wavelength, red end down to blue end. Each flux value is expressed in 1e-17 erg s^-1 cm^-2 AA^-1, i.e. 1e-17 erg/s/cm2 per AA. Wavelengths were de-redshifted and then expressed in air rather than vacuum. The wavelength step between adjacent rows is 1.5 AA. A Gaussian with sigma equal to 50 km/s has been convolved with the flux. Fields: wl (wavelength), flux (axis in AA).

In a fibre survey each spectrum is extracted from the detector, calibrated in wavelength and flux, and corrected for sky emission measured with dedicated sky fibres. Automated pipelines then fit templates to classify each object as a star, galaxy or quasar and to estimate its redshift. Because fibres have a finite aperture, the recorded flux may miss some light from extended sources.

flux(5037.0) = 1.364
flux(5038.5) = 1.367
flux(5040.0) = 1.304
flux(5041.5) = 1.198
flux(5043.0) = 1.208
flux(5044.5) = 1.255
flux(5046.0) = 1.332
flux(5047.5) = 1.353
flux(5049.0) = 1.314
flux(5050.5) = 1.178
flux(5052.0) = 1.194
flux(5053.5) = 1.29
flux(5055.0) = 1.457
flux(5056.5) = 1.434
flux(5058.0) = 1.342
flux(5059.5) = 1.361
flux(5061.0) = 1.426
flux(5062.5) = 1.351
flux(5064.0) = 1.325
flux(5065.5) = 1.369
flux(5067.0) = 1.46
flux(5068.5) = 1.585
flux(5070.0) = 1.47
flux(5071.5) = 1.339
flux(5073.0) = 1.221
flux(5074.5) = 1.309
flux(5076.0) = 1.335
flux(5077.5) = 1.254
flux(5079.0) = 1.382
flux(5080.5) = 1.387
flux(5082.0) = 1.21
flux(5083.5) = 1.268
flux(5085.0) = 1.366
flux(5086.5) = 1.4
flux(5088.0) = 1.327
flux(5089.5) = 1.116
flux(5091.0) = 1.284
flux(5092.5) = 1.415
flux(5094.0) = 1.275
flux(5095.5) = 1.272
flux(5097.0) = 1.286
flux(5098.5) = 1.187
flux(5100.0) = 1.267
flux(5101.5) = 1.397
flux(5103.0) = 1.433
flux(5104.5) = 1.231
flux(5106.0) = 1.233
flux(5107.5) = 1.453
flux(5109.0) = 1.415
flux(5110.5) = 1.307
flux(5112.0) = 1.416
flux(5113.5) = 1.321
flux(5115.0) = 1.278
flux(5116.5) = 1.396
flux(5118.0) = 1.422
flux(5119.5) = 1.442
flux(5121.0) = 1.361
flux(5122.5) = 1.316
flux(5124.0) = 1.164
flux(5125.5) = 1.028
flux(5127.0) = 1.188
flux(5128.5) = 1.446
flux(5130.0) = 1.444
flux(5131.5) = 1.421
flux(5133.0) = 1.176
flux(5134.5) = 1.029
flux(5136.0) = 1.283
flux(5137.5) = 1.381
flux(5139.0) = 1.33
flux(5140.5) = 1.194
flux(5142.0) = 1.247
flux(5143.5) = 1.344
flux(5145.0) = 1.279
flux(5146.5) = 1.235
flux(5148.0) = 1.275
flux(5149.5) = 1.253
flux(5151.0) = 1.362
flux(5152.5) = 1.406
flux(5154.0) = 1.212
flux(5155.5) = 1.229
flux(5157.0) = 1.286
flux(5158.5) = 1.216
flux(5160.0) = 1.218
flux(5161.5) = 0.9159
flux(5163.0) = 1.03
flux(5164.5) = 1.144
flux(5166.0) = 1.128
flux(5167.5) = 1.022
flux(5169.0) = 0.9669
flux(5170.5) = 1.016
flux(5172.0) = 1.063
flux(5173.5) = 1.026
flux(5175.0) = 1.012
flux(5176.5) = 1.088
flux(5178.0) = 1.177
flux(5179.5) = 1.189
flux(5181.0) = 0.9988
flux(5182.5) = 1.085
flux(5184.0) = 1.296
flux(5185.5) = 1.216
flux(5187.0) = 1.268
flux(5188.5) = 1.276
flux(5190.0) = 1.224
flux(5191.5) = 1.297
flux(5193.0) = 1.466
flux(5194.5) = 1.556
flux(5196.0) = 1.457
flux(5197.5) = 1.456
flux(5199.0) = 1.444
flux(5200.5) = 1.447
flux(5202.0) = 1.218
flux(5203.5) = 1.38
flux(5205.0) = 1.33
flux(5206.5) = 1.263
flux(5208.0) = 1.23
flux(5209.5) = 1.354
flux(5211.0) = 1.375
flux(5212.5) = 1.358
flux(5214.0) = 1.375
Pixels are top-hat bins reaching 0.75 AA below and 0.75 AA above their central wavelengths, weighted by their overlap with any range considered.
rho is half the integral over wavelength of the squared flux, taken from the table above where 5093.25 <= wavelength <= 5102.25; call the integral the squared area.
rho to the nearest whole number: 7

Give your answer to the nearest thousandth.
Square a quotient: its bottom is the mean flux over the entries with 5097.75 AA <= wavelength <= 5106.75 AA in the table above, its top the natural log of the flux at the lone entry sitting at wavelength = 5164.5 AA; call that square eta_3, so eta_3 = 0.011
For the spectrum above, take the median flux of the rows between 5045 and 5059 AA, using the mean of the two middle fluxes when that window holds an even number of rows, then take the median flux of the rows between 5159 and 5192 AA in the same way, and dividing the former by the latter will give 1.20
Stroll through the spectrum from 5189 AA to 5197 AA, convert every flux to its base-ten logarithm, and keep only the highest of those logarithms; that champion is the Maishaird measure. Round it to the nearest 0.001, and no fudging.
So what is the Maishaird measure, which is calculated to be 0.192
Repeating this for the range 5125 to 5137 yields 0.160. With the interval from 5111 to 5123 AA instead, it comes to 0.159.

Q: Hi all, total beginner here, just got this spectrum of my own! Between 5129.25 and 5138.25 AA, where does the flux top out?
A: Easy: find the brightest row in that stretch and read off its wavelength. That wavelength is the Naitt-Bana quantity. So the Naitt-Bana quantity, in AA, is 5130.0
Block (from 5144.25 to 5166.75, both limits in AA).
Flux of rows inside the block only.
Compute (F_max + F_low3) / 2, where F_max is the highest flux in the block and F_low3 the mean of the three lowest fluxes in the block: 1.22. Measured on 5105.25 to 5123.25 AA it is 1.36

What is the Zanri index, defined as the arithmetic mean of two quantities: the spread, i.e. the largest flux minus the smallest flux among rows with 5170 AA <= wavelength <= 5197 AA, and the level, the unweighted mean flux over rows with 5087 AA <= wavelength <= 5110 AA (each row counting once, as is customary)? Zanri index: 0.93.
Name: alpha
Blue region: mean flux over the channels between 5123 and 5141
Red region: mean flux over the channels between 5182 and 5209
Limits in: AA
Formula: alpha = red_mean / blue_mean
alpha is 1.06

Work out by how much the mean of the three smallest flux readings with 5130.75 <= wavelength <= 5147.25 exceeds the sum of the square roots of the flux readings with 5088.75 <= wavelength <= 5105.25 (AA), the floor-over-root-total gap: -11.3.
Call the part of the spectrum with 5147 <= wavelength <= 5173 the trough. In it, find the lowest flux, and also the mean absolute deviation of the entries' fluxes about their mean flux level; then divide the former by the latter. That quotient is 7.7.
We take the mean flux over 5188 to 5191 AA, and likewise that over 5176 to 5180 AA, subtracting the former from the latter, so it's -0.10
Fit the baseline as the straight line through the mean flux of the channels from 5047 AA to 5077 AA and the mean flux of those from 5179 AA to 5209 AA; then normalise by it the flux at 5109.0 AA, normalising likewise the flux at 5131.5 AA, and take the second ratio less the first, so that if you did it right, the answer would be 0.011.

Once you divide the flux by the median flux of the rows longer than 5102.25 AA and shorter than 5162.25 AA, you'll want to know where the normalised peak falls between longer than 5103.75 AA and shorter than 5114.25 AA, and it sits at 5107.5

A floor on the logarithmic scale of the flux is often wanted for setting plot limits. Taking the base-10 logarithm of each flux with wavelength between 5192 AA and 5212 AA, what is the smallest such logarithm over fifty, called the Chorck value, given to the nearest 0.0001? 0.0017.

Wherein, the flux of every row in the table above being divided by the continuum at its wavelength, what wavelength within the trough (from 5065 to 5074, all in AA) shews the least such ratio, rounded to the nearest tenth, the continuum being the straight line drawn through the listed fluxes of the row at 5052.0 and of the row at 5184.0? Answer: 5073.0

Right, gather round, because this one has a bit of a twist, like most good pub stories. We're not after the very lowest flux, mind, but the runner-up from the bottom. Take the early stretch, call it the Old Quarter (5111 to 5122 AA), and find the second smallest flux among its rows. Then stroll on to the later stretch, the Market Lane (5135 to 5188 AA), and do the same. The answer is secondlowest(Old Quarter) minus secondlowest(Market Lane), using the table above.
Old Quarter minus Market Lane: 0.35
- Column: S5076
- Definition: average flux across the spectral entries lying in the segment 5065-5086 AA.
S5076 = 1.354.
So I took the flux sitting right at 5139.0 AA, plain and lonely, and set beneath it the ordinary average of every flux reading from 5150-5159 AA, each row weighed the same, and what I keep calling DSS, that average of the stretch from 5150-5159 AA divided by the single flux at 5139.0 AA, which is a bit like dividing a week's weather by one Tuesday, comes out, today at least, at 0.97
